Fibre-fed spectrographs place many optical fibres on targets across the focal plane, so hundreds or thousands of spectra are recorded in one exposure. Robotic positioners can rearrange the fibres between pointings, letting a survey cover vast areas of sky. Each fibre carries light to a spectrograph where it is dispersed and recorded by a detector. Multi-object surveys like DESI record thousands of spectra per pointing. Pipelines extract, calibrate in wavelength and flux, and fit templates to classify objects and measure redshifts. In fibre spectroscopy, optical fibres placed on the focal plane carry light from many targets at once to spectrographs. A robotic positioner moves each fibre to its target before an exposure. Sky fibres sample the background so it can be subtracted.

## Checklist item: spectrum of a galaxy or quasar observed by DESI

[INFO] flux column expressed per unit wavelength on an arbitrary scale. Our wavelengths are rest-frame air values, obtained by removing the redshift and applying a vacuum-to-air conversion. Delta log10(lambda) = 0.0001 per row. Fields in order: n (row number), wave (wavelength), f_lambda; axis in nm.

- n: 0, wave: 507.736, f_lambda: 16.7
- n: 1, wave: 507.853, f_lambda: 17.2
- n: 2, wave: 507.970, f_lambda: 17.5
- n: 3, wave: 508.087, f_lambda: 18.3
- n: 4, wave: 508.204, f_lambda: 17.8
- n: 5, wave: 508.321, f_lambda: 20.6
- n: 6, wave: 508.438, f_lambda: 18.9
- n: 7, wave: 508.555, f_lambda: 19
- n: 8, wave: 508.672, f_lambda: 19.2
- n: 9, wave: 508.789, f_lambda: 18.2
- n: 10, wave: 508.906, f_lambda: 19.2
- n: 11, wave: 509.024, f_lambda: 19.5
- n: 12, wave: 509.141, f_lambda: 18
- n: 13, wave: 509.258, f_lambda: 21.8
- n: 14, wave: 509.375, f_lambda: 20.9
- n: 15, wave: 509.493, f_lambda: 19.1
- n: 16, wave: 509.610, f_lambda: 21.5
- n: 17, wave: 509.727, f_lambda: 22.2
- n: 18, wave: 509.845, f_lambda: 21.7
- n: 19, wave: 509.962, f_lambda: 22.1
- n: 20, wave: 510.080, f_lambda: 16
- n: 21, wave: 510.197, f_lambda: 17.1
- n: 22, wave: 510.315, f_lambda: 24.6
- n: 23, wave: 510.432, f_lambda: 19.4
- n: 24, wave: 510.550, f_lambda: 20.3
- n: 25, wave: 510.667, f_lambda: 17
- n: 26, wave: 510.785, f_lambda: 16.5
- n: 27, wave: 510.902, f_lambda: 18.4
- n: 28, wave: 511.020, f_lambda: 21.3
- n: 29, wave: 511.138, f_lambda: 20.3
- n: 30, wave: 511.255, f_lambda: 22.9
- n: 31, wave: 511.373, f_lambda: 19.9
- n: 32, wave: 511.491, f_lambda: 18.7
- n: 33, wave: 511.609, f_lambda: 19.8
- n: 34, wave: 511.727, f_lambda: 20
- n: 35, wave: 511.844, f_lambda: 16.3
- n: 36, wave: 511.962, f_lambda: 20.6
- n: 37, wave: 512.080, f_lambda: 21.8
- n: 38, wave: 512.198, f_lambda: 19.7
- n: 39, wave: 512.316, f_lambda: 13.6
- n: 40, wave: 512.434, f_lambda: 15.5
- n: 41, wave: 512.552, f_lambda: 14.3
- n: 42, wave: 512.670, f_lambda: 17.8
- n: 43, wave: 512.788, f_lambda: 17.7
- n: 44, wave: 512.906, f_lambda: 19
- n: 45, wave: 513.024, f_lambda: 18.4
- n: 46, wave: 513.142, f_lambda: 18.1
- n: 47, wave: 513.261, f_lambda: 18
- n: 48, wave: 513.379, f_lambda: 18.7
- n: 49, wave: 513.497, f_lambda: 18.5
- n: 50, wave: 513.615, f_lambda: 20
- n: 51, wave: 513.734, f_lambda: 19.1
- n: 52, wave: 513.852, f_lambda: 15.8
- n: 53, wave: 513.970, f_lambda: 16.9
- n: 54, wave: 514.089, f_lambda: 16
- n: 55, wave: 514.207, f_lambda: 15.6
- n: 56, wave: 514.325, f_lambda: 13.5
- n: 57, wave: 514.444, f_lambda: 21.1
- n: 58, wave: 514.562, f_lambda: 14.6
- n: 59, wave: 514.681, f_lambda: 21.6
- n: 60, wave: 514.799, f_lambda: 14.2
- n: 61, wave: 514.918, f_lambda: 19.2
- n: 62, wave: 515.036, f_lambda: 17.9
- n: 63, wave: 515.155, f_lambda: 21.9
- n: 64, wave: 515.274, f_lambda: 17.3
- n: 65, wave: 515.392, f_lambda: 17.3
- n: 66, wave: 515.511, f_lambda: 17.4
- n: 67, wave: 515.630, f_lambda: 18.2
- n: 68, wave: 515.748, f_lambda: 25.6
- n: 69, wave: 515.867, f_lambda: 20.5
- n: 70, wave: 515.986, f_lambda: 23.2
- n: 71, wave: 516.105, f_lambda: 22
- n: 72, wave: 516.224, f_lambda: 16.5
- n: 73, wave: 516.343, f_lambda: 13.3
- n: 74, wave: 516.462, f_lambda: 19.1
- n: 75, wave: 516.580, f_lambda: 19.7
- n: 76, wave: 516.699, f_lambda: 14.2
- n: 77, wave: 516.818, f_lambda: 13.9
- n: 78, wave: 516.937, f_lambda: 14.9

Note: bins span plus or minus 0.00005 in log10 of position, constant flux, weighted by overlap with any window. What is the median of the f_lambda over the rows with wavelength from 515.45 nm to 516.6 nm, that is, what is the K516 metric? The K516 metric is 19.40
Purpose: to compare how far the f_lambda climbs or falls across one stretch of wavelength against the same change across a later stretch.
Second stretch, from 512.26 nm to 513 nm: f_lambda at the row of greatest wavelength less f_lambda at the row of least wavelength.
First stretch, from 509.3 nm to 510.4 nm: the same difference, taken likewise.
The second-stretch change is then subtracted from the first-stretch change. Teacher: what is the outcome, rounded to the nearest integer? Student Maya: -2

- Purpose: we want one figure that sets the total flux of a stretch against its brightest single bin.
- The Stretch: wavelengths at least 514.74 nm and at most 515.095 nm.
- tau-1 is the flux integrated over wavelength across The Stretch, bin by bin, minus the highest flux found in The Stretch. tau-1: -13.1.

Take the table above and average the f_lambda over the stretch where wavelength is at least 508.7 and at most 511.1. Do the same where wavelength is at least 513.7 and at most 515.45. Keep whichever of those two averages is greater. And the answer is 19.7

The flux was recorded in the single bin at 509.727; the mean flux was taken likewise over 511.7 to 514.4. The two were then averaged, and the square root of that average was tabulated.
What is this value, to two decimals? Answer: 4.46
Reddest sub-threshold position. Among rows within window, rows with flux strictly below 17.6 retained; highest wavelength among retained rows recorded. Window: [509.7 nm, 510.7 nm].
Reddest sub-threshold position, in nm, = 510.667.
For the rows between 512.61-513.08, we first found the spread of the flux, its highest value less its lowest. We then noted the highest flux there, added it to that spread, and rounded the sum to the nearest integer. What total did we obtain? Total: 20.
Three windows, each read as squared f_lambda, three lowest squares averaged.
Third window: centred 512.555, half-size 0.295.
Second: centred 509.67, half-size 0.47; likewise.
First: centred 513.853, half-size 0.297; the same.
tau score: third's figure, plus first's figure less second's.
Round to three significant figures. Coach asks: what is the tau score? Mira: 121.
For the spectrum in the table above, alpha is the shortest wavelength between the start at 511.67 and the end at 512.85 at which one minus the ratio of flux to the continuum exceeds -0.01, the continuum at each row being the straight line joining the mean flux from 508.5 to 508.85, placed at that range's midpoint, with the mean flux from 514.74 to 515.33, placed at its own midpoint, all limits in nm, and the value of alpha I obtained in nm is 511.844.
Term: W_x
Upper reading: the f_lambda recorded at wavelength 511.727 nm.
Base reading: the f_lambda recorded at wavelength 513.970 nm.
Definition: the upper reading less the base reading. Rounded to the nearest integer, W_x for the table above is 3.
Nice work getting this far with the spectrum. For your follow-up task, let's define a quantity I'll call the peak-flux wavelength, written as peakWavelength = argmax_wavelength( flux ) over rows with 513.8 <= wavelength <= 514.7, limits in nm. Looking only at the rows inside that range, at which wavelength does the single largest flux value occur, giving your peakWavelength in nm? 514.681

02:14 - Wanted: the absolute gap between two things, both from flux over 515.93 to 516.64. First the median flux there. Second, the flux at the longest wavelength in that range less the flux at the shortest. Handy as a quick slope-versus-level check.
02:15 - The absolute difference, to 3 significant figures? 22.9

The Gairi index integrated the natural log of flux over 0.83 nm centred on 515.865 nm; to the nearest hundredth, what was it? 2.50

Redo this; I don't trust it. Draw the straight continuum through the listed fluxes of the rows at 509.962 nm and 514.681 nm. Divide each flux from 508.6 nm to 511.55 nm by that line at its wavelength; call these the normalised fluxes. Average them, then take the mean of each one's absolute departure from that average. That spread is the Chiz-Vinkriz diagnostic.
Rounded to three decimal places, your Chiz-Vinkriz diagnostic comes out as 0.079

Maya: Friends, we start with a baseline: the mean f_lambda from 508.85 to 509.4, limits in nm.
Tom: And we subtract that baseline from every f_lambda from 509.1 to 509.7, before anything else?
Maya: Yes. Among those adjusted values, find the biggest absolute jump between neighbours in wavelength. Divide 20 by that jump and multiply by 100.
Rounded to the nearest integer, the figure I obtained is 526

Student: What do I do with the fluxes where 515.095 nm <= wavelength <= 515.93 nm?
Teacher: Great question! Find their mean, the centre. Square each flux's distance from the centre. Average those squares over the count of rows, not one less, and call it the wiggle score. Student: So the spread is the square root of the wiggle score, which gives 2.9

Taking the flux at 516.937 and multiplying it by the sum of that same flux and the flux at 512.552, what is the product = 435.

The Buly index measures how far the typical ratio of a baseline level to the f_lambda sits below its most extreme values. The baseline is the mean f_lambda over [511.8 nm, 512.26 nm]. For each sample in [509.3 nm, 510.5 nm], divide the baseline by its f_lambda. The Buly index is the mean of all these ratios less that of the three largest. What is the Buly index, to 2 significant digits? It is -0.16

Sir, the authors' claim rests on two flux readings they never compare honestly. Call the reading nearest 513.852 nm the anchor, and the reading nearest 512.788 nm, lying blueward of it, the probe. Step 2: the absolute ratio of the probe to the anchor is 1.12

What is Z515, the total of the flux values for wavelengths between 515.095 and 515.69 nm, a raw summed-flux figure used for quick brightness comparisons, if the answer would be 92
